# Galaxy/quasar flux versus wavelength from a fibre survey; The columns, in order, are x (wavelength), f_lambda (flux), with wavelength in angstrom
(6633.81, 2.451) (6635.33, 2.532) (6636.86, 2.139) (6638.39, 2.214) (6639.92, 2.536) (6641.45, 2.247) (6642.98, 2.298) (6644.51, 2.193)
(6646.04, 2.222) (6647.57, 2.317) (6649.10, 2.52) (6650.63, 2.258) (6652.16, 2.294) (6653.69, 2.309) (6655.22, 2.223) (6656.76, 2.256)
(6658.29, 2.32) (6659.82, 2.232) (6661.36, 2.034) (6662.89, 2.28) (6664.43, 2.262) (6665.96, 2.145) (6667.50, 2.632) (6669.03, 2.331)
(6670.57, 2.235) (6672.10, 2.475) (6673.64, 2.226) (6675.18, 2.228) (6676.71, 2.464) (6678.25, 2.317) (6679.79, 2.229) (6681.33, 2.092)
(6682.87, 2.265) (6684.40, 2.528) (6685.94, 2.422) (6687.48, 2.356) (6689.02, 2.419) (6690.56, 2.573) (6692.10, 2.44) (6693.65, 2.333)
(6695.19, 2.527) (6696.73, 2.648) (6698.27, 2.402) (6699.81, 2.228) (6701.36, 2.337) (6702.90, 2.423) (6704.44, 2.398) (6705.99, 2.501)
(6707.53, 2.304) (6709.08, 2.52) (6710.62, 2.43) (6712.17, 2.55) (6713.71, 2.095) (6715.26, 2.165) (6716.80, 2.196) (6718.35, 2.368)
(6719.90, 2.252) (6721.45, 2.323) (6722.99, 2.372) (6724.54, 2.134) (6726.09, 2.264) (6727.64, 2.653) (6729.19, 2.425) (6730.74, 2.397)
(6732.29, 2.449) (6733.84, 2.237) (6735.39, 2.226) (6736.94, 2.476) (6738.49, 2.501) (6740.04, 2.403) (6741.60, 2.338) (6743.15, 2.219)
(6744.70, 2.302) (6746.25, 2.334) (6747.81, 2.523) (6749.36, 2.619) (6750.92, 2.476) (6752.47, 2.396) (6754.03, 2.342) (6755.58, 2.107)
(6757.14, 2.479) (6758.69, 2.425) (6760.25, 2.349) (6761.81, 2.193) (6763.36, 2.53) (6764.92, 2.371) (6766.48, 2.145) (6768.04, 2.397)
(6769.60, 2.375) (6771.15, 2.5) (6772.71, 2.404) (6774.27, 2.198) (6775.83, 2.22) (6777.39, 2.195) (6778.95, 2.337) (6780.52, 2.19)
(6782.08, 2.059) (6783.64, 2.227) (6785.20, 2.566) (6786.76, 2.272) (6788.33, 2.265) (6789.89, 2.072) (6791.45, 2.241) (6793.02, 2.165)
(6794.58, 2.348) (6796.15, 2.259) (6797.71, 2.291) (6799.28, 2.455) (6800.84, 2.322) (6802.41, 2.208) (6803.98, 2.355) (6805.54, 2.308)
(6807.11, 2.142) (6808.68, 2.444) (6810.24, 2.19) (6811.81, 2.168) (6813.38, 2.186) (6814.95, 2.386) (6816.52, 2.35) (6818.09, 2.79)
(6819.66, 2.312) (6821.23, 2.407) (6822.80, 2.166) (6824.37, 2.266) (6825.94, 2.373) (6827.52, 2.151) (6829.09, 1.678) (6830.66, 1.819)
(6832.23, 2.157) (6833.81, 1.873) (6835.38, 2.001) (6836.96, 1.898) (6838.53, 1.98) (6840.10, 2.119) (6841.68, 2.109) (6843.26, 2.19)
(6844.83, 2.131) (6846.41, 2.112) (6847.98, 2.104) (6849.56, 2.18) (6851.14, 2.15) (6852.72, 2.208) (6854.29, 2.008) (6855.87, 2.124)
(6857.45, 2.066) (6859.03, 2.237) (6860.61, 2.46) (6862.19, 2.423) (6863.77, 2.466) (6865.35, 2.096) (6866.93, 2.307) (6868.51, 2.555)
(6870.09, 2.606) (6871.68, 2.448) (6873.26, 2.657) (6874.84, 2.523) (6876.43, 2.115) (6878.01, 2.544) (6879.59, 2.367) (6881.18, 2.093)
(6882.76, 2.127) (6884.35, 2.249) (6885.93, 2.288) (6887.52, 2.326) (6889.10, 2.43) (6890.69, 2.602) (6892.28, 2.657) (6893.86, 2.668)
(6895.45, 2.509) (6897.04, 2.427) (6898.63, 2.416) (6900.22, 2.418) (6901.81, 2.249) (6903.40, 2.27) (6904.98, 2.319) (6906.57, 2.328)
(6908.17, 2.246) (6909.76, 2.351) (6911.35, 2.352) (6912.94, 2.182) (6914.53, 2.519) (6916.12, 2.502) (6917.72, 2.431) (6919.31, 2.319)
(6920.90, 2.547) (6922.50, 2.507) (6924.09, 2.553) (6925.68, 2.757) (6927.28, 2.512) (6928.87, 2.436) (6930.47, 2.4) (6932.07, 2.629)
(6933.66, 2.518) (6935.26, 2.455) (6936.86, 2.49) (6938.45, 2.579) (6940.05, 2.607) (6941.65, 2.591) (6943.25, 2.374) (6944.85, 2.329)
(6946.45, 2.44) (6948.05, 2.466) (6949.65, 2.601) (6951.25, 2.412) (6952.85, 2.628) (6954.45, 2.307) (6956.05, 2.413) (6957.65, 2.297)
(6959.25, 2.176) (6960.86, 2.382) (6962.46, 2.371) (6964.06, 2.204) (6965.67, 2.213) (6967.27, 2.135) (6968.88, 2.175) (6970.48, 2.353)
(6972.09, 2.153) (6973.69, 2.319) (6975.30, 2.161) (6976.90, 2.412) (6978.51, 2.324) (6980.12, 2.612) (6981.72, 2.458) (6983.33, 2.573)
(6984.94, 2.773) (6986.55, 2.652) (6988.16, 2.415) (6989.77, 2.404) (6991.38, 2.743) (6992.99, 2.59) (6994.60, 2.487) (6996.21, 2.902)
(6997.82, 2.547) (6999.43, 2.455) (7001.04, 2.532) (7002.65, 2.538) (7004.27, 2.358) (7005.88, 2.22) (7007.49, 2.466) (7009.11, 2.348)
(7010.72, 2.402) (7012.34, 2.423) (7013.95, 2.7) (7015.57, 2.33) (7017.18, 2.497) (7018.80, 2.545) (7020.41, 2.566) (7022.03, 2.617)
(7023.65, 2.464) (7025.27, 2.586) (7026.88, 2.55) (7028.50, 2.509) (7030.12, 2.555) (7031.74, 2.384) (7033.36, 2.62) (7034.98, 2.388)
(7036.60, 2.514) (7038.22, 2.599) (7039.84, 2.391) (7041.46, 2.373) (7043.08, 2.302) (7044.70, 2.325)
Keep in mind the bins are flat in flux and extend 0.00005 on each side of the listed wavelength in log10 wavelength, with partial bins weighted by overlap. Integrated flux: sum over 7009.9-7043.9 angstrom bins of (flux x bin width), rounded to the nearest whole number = 85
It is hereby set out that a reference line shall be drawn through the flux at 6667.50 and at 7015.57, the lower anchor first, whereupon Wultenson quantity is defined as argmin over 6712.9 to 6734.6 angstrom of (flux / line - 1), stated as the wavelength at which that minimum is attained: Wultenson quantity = 6713.71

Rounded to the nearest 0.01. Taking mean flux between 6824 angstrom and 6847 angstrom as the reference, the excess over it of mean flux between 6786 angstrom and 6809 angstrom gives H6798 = 0.22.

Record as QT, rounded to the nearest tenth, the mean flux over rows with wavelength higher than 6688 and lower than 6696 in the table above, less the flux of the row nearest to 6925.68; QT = -0.3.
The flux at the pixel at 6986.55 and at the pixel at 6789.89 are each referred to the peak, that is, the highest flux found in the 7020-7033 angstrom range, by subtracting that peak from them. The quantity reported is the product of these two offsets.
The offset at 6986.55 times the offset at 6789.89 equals -0.019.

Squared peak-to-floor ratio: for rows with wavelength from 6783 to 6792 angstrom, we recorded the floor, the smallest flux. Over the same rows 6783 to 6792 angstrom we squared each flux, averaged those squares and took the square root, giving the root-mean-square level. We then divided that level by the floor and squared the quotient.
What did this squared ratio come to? 1.21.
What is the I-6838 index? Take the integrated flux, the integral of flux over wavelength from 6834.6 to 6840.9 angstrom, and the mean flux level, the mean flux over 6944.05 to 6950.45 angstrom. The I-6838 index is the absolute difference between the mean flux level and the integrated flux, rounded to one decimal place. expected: 10.1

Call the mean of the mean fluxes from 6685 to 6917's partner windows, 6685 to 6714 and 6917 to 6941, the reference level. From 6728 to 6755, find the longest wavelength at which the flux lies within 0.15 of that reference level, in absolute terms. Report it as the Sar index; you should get 6754.03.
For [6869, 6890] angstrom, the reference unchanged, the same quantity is 6889.10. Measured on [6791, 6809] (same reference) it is 6808.68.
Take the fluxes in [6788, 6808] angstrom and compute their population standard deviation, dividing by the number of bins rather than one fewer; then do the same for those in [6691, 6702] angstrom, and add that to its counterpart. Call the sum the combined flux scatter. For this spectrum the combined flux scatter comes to 0.23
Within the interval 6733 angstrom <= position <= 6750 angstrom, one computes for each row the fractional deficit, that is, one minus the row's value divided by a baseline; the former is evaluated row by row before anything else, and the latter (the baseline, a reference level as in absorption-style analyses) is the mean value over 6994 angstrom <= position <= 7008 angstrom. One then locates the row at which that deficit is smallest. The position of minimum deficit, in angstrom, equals 6749.36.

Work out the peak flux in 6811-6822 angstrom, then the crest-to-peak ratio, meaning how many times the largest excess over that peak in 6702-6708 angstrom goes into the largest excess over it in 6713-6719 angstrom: 1.5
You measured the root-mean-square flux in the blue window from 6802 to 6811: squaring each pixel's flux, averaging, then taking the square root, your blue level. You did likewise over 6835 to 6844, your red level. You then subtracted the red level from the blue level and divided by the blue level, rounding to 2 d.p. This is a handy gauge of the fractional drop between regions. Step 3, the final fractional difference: 0.10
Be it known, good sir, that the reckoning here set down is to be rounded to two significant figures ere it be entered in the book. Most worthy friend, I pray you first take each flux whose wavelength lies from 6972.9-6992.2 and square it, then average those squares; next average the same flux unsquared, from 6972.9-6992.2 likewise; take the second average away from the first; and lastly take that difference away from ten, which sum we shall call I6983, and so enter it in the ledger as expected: 6.3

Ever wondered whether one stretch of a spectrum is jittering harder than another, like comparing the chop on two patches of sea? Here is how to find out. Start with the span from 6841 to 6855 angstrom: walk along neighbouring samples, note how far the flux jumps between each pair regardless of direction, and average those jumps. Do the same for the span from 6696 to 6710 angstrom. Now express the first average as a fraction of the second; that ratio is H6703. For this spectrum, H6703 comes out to 0.46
